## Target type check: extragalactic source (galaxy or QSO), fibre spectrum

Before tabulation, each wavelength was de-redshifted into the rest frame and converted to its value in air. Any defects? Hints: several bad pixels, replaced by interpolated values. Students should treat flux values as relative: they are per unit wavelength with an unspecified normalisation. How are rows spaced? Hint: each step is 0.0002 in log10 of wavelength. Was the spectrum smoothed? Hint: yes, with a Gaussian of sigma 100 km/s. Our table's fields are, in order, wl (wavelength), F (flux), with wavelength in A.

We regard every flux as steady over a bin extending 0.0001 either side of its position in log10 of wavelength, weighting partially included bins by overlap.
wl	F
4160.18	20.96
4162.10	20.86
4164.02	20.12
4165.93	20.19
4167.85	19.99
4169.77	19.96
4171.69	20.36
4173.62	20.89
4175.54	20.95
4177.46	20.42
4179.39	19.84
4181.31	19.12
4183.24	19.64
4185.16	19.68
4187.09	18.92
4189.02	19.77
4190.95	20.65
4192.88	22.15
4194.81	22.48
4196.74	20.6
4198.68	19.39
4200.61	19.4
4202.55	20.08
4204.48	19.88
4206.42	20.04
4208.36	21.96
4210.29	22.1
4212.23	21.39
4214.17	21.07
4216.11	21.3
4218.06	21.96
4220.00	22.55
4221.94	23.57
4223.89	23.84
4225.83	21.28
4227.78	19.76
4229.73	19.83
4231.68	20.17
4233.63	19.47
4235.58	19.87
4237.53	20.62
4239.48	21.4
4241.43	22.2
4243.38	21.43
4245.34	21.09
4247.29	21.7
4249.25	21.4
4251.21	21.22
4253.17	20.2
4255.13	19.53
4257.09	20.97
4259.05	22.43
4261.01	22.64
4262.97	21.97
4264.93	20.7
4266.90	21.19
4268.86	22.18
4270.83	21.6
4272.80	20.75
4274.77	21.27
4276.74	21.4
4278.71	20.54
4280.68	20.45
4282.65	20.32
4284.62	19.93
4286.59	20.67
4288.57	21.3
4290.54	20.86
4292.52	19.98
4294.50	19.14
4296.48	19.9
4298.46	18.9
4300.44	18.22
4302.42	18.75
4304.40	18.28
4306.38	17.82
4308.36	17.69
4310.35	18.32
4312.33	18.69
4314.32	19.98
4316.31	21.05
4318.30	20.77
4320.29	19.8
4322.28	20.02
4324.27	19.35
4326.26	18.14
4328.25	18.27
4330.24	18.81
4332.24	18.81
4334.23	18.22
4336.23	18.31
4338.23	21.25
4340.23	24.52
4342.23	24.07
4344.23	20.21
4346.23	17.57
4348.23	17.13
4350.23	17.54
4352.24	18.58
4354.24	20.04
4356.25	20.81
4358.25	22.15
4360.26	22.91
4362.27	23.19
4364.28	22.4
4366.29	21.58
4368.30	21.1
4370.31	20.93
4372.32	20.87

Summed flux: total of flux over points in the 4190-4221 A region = 337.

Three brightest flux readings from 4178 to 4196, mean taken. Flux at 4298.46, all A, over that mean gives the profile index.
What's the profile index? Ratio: 0.87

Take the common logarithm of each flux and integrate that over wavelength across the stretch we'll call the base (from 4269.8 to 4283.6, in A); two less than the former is 16.2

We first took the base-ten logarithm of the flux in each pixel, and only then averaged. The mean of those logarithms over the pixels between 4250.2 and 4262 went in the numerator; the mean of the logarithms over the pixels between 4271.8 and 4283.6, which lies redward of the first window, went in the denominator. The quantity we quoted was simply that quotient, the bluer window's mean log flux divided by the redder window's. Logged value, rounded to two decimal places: 1.01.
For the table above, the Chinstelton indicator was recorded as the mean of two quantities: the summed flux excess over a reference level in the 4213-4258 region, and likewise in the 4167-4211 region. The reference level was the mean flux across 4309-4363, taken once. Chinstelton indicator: 19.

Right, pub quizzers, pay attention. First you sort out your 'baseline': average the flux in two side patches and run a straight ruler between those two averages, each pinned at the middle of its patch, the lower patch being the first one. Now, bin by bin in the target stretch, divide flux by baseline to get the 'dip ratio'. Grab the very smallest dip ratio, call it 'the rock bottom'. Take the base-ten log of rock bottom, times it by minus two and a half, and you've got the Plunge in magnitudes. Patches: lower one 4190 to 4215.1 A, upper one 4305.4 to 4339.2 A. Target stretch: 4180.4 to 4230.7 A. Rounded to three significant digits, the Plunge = 0.118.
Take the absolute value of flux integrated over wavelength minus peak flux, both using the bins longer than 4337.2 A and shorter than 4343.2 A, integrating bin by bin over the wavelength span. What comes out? 115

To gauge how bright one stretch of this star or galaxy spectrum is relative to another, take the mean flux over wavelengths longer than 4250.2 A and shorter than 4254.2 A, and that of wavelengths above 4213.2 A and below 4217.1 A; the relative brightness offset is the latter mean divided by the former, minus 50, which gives -48.98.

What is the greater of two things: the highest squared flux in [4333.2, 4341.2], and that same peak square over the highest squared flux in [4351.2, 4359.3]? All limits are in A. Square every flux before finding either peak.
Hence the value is 601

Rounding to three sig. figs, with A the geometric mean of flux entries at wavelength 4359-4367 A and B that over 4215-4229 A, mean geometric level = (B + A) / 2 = 22.3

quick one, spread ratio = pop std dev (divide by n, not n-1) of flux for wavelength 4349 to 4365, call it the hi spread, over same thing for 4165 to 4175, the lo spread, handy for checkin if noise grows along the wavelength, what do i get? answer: 5.8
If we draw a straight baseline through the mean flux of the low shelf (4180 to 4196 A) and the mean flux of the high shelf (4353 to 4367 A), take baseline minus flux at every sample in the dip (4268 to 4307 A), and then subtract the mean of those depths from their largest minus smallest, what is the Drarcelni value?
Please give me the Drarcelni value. 3.6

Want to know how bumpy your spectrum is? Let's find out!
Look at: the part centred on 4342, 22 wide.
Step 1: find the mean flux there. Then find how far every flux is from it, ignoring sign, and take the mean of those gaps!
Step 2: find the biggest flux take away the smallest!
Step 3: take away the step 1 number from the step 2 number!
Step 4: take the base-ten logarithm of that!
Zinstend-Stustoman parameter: 0.73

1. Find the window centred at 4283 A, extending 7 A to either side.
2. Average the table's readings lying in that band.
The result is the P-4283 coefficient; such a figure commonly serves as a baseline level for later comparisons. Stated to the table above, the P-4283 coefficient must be 20.7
